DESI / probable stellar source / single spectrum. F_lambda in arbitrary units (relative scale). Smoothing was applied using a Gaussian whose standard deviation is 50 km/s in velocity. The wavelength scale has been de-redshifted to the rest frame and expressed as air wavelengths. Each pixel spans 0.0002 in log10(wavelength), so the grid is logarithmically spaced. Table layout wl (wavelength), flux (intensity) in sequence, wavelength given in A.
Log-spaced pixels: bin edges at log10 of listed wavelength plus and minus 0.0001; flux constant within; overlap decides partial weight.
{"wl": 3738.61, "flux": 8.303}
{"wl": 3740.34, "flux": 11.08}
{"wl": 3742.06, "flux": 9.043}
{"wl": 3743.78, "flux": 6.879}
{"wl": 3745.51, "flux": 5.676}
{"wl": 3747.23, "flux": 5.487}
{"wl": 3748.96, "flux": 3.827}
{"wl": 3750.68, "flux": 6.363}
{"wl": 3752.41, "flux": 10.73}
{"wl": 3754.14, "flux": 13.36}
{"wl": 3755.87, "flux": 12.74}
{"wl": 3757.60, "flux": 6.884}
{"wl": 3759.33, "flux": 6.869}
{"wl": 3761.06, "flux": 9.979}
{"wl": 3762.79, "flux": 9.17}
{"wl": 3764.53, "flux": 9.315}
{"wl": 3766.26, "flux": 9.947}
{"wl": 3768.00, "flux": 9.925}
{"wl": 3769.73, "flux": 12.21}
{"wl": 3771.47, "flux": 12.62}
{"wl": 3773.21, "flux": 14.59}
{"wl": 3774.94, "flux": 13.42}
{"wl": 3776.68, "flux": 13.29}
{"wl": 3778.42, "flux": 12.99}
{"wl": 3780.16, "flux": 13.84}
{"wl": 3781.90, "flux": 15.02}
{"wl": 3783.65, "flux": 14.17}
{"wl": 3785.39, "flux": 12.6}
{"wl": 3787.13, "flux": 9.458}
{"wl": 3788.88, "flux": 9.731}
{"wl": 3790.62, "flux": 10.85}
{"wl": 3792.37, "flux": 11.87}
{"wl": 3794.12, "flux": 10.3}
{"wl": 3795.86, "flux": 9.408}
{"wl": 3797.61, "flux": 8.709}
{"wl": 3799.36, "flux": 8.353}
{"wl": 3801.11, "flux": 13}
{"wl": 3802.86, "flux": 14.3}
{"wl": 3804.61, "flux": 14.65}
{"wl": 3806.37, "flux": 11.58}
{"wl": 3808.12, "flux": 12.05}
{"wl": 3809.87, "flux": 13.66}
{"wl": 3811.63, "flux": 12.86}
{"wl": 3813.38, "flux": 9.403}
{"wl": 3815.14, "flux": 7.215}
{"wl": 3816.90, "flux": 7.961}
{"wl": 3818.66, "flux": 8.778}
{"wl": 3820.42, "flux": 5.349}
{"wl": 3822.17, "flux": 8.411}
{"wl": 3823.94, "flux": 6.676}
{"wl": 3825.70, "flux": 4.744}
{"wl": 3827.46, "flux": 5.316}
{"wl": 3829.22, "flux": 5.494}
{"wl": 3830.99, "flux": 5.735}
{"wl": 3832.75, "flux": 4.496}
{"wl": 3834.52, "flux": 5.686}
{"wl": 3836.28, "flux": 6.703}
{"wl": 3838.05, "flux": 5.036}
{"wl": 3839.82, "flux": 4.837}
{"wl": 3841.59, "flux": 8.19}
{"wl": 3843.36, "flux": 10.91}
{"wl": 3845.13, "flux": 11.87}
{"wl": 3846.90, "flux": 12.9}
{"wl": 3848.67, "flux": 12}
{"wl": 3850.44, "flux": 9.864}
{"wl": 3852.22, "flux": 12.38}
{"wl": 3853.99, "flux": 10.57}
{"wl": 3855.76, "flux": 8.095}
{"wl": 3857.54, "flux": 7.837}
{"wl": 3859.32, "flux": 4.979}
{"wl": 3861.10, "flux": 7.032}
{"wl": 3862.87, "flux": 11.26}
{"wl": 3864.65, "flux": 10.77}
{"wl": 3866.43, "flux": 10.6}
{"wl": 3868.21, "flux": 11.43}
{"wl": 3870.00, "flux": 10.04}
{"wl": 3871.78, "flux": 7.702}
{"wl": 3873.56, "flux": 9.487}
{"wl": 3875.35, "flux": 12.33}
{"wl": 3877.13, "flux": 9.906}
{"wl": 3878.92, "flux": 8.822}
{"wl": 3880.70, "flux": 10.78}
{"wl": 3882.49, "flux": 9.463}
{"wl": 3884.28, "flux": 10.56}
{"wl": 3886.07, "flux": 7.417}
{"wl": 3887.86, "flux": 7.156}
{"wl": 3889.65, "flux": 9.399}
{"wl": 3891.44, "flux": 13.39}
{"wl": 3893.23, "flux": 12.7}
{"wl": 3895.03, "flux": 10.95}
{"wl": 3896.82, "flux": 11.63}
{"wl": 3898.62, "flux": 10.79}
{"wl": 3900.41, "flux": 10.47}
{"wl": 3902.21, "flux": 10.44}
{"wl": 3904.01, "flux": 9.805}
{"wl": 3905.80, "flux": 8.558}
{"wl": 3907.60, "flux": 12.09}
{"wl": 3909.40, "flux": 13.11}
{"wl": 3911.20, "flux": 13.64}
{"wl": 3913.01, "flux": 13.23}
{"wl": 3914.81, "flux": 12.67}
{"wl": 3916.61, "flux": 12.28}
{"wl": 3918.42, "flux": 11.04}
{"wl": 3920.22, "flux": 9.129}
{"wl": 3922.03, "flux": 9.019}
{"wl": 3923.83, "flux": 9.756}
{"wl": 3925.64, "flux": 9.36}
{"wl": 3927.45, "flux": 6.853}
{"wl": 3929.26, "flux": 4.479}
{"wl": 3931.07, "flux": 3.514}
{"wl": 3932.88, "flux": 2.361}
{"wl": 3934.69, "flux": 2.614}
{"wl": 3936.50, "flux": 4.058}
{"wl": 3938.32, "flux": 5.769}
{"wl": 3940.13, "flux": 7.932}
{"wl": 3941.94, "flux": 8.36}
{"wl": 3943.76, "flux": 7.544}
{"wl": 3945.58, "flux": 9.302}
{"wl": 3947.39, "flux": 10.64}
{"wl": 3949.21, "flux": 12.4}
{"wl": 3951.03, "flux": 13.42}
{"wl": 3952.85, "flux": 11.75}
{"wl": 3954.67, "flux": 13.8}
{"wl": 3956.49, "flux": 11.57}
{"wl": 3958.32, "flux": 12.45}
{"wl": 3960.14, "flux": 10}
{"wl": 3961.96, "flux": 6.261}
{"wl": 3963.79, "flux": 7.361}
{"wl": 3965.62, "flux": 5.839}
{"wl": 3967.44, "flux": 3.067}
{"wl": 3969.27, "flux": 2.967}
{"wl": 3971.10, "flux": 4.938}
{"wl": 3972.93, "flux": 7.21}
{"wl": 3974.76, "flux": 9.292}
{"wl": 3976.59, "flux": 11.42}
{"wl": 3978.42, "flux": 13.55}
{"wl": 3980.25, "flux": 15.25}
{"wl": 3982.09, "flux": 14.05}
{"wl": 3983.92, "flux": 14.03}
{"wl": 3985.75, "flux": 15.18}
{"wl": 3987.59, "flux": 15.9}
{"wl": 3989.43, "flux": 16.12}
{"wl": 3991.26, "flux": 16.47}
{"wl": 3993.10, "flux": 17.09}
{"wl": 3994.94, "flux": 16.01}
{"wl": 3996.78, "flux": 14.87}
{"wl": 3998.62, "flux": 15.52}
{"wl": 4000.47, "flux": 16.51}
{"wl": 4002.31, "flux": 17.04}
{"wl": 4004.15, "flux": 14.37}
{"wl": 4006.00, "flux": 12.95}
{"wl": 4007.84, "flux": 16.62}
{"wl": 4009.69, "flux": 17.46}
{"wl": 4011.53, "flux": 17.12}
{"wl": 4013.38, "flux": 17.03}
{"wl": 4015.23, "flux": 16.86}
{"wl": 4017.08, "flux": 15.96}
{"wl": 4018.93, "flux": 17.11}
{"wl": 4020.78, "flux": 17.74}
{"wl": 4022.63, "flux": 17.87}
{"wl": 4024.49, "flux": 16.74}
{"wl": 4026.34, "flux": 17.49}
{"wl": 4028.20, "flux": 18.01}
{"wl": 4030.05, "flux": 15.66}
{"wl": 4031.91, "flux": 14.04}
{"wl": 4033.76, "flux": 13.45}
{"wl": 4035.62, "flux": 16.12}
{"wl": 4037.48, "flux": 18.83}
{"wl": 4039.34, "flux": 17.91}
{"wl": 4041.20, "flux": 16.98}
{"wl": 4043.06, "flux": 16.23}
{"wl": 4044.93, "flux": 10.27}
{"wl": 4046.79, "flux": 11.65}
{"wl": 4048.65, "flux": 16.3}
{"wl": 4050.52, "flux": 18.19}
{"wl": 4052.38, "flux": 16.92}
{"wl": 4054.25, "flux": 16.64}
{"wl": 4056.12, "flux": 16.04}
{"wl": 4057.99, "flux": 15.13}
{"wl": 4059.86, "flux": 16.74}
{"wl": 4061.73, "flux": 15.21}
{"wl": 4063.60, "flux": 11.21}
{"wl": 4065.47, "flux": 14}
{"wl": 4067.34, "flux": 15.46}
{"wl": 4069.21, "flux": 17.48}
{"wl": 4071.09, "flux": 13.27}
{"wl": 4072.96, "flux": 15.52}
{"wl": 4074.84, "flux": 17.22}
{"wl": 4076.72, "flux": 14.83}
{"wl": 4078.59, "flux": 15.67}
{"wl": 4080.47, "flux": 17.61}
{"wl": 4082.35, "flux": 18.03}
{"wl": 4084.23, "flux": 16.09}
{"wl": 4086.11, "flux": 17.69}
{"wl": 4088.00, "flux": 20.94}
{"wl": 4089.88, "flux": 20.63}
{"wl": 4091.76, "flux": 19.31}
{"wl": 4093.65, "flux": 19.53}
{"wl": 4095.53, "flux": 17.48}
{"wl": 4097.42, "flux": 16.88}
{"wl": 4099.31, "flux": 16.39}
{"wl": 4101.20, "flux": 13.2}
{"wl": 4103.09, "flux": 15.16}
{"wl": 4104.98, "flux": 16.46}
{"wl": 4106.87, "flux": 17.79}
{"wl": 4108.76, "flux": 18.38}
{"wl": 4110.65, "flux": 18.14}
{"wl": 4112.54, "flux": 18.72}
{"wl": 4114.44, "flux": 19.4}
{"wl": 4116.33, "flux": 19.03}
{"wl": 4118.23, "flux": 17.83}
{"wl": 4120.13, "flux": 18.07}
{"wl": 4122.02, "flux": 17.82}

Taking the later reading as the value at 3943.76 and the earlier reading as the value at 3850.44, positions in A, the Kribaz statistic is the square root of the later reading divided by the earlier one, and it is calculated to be 0.87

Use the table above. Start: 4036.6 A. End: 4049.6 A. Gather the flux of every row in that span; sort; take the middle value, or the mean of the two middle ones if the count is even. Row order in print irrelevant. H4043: 16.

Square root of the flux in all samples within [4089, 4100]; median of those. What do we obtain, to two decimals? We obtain 4.29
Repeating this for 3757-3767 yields 3.04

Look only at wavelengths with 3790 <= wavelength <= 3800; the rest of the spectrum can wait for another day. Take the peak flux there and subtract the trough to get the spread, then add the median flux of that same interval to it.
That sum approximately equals 13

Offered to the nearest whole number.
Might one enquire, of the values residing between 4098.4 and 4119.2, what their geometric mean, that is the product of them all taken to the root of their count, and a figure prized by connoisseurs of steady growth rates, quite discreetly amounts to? 17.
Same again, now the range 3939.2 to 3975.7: 8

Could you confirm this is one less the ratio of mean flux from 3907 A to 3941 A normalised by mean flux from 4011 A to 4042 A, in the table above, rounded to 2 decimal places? 0.49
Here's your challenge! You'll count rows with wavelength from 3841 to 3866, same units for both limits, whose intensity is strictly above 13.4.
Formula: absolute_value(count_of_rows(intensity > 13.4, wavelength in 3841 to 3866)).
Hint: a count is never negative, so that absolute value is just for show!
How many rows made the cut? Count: 0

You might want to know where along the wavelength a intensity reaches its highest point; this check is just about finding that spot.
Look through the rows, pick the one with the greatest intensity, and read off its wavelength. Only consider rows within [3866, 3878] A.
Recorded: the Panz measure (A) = 3875.35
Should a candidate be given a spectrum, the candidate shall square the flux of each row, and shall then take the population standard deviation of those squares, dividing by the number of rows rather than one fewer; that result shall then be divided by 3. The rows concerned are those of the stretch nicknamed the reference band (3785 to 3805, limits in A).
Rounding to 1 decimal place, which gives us 15.8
